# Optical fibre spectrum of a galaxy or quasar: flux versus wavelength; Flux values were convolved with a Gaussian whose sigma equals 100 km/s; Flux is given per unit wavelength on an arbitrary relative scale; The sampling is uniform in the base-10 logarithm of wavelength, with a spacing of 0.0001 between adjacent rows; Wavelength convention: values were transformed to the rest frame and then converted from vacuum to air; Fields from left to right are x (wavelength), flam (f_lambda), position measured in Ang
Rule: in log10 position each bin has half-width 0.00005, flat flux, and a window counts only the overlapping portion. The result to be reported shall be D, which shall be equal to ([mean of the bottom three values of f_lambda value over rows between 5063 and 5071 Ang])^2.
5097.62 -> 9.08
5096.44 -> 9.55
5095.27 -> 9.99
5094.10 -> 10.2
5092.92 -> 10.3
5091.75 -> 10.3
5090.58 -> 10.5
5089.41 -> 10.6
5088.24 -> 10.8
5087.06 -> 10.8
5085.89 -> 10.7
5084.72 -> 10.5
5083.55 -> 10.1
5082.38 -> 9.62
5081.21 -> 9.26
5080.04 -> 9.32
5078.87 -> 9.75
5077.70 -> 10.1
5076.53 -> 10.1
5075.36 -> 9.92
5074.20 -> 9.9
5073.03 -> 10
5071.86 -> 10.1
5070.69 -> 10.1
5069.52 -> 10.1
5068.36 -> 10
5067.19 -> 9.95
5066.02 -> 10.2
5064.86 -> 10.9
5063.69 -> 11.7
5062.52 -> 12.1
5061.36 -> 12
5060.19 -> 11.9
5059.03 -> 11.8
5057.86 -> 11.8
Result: 100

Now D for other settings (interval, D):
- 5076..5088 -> 88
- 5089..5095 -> 105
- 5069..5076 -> 99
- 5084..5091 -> 111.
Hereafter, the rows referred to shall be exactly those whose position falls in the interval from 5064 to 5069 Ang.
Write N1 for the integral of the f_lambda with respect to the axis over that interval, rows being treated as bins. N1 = 52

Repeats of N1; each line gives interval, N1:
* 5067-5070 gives 30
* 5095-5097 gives 20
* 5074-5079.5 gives 55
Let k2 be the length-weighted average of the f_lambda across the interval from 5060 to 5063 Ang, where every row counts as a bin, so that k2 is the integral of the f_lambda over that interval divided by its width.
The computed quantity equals 12.0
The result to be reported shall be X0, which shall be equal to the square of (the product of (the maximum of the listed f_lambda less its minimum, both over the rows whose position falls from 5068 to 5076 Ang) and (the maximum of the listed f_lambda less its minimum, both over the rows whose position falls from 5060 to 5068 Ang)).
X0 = 0.18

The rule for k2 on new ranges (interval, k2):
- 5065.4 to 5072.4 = 10.1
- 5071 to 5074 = 10.0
